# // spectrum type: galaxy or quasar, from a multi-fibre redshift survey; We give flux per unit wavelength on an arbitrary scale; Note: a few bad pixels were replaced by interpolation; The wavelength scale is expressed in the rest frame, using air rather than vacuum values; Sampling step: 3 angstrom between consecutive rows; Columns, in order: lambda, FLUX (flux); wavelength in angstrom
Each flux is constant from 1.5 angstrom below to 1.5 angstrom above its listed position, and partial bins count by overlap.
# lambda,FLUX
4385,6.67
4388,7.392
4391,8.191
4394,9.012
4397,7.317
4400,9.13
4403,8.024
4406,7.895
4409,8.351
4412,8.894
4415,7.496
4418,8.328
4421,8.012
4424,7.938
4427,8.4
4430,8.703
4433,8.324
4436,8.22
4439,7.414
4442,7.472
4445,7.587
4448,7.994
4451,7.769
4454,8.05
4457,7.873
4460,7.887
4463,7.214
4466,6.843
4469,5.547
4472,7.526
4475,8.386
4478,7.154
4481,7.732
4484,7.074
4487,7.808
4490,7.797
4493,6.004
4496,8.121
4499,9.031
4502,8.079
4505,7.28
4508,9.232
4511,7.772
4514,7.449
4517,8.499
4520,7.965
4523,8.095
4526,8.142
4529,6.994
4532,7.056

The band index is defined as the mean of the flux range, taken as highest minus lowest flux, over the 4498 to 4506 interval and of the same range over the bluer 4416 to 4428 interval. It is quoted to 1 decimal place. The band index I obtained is 1.1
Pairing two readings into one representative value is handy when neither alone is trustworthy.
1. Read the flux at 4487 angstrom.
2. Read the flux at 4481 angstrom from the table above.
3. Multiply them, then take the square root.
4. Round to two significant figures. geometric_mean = 7.8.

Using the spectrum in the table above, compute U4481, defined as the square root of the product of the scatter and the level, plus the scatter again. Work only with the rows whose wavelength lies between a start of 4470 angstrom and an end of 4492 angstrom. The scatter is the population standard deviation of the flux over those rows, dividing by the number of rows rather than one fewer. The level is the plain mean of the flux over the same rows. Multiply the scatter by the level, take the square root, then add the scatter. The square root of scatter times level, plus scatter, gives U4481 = 2.2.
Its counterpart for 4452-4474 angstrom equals 3.2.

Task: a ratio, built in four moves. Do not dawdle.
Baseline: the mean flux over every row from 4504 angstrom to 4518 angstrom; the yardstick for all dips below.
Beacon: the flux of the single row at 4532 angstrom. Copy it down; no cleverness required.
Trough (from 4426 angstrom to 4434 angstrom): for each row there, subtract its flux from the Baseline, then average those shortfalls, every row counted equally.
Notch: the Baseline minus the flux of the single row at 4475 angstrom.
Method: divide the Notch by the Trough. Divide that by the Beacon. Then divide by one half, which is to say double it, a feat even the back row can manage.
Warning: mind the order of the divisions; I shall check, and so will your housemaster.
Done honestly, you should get 0.2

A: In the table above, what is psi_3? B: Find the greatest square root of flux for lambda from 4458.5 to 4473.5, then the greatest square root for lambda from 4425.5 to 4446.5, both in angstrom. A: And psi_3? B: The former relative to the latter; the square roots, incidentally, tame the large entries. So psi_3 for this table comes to 0.95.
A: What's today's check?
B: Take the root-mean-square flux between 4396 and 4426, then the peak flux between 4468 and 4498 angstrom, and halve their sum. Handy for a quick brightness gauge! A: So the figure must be 8.27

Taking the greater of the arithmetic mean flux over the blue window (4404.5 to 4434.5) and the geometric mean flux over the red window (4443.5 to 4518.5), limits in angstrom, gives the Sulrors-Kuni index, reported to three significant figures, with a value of 8.23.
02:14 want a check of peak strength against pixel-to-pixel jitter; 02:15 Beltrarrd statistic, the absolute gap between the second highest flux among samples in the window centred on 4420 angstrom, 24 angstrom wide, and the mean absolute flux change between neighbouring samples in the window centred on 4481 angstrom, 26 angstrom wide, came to 7.7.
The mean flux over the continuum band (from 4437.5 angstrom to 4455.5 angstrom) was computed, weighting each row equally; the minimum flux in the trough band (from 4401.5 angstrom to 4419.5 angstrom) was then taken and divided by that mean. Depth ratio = 0.97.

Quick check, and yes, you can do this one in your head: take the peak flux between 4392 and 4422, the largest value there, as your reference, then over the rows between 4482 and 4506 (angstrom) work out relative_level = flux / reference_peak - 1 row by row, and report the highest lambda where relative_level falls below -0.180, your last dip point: 4505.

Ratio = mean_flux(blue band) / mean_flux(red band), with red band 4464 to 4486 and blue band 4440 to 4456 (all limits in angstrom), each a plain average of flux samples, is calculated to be 1.08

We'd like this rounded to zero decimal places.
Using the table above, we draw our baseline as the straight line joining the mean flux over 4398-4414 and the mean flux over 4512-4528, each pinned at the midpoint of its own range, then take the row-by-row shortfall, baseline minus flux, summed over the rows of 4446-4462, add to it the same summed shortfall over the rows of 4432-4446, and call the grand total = 4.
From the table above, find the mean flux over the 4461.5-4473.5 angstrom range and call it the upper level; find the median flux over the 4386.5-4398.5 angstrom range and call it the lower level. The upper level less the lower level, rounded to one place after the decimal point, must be -1.0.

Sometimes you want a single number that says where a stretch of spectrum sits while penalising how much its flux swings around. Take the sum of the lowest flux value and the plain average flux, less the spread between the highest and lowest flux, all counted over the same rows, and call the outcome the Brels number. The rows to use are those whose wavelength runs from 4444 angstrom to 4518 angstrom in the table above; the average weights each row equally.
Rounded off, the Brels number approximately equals 9.5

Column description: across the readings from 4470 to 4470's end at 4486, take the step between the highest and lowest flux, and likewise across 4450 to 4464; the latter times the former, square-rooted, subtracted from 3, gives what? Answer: 1.95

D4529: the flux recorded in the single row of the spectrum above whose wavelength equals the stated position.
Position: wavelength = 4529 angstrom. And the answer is 6.994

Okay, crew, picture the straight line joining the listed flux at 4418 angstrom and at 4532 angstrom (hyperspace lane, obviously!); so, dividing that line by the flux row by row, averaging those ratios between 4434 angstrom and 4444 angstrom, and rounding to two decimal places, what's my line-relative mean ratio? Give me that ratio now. 1.05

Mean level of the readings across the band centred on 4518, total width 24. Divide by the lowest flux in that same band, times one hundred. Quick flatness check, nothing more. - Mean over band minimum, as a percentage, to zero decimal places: 115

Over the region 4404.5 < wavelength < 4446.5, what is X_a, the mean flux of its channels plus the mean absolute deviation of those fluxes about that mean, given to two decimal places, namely 8.46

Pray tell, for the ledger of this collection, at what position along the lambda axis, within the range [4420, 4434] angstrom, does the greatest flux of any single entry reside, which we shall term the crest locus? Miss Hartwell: 4430 angstrom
